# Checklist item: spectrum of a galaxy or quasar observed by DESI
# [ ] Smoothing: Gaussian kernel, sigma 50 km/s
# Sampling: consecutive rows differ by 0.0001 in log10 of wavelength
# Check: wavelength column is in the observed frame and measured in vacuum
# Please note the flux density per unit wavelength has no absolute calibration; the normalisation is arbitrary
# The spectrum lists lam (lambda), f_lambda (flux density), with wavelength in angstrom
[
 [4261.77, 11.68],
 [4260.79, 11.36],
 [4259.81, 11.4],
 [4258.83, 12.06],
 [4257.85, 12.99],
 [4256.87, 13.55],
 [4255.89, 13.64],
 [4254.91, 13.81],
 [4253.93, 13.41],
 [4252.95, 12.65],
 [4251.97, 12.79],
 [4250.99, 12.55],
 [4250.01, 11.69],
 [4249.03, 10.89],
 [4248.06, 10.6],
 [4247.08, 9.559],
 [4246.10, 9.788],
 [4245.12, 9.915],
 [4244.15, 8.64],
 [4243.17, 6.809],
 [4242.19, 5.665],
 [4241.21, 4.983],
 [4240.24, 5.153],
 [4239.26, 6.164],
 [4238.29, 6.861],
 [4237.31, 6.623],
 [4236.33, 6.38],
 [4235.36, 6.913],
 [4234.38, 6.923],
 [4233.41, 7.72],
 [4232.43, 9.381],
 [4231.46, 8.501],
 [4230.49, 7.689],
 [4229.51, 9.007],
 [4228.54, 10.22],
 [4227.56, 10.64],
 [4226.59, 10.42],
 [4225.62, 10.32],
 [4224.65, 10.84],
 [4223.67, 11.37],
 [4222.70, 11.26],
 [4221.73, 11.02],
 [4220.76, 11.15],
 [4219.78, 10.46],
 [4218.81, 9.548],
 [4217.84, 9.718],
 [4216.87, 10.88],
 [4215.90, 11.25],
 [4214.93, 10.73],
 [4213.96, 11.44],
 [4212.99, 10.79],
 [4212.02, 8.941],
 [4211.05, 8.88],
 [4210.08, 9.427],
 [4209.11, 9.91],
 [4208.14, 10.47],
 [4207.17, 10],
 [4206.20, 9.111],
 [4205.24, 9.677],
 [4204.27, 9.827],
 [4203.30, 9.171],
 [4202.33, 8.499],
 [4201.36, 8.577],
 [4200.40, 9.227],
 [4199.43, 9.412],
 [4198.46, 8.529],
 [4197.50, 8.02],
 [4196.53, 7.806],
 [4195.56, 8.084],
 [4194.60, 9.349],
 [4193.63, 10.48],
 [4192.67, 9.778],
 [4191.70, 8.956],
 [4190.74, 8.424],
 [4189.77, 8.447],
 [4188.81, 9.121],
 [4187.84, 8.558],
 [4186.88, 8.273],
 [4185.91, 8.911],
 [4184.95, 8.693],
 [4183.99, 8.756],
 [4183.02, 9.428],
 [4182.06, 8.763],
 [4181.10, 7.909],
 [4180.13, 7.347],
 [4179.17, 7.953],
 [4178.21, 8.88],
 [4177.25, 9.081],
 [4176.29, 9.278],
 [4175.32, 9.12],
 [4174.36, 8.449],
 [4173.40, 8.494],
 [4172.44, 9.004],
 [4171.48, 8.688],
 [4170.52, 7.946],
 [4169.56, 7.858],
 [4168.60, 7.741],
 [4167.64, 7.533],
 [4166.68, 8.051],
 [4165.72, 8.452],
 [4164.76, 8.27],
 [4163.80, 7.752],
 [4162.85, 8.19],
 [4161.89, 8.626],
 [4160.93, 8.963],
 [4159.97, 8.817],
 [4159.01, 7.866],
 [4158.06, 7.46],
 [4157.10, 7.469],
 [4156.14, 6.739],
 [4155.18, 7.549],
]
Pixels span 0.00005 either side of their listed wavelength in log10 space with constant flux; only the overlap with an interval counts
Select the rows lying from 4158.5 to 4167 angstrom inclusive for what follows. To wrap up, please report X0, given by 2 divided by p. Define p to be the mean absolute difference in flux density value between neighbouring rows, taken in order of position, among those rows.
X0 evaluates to 4.7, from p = 0.426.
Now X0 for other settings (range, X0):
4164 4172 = 6.2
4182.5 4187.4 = 5.0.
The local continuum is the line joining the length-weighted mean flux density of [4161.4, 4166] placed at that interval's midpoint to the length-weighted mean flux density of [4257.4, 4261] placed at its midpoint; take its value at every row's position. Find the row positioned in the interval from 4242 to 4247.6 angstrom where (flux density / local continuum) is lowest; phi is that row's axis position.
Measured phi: 4242.19 angstrom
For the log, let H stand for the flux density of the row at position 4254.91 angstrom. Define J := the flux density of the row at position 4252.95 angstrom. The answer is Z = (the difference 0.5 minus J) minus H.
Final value -26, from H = 13.81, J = 12.65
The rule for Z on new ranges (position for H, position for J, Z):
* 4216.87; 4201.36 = -19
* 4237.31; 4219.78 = -17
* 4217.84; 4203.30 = -18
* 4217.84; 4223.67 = -21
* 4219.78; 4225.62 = -20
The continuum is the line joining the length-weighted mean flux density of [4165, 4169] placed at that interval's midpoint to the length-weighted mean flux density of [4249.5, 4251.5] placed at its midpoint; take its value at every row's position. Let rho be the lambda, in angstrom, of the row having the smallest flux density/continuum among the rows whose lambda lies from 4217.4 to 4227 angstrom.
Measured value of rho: 4218.81 angstrom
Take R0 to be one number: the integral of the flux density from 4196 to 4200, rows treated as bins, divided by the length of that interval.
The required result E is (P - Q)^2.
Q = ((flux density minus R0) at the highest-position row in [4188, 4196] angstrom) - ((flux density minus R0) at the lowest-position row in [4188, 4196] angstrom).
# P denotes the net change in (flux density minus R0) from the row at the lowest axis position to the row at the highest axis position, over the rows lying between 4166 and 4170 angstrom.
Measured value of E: 1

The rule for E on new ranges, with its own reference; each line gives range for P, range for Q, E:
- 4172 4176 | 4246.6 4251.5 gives 8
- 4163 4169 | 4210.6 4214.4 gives 7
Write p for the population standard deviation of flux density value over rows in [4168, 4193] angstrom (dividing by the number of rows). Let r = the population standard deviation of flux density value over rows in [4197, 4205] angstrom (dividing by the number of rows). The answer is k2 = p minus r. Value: 0.0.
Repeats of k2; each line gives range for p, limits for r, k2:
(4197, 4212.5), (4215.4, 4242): -1.4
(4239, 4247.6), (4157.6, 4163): 1.4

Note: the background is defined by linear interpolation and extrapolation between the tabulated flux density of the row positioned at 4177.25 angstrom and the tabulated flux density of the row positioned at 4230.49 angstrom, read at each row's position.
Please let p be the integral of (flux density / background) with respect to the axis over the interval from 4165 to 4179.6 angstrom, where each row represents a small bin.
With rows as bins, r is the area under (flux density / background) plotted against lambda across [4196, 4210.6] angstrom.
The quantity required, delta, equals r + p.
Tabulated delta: 29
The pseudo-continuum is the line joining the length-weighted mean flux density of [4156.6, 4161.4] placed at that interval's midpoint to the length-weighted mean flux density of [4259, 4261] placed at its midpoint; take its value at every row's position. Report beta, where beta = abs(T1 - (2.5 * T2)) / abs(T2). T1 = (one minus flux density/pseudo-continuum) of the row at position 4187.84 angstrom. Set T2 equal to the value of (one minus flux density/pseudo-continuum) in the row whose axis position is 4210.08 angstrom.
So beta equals 1.09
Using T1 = 0.06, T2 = 0.04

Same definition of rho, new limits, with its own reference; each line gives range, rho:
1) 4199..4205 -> 4202.33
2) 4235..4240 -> 4239.26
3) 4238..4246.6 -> 4241.21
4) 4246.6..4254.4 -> 4247.08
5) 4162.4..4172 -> 4167.64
